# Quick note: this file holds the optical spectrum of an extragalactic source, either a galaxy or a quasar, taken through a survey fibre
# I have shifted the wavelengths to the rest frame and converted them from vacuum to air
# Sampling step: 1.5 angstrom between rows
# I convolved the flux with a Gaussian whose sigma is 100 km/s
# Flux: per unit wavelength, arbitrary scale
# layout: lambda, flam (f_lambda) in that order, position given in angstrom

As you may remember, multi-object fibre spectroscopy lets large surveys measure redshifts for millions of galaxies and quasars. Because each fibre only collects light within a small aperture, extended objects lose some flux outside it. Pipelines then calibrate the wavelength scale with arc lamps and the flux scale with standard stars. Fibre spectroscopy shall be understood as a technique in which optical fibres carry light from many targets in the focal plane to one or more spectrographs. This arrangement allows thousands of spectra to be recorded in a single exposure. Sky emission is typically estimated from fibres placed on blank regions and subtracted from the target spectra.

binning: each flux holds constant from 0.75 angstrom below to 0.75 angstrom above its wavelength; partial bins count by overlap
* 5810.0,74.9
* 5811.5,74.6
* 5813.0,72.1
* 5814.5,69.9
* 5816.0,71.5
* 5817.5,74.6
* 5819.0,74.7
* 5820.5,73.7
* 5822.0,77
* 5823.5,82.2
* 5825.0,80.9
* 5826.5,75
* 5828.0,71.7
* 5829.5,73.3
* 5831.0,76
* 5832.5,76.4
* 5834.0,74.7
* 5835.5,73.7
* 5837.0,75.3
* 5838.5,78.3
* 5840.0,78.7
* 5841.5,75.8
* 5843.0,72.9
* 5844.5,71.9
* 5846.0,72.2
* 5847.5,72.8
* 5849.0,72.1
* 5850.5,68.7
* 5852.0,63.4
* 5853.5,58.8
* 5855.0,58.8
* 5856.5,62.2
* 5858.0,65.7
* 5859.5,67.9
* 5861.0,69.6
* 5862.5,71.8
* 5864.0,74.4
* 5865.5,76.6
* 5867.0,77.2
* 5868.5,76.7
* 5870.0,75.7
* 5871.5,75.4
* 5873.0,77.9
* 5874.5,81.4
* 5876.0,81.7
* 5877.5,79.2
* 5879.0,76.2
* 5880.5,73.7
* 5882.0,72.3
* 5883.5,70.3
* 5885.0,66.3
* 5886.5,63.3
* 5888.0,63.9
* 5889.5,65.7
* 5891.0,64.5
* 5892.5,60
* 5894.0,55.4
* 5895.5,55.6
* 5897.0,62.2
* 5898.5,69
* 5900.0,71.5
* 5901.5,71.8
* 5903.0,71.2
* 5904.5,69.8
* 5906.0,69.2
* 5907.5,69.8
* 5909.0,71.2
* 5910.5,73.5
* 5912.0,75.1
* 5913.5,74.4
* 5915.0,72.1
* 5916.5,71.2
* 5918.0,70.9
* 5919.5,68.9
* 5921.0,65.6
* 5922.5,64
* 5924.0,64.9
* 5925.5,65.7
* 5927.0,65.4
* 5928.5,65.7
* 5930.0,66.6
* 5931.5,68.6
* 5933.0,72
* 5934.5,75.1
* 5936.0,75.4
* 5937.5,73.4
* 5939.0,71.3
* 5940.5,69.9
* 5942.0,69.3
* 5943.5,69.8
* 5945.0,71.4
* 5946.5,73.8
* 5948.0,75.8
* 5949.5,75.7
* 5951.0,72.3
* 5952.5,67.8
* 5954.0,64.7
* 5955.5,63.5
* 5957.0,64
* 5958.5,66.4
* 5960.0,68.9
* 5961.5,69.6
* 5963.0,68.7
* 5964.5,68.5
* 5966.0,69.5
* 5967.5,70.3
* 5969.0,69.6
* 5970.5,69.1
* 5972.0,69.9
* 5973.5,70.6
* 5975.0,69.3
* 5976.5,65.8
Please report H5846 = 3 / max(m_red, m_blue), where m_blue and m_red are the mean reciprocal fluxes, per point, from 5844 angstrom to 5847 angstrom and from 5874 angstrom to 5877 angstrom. 216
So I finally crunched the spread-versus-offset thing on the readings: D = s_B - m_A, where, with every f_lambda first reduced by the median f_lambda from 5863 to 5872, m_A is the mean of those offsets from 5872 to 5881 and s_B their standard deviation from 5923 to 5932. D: -1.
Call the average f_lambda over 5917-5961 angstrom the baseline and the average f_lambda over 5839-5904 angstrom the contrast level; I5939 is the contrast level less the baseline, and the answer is 1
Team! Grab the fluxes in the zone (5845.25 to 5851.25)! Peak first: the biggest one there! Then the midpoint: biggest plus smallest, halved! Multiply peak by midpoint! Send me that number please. 5151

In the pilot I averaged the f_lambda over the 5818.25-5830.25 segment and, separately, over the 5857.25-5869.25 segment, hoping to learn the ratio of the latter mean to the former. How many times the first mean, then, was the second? 0.953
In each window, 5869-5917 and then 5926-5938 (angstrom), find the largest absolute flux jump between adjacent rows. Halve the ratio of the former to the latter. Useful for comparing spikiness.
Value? 1.0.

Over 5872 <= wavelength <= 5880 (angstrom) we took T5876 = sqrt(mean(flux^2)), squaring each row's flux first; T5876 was 79.3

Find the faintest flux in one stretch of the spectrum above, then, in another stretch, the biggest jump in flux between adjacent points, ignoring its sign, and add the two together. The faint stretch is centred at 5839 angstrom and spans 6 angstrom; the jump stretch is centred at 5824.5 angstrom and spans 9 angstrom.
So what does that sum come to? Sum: 81.2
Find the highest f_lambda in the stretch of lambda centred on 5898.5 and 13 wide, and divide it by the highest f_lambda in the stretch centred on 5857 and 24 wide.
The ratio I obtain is 0.9301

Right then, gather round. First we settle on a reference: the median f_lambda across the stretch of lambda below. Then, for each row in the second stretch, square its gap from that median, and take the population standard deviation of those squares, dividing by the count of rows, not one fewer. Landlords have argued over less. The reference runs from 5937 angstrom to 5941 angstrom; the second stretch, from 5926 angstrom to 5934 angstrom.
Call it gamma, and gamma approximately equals 13.4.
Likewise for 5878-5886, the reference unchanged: 10.9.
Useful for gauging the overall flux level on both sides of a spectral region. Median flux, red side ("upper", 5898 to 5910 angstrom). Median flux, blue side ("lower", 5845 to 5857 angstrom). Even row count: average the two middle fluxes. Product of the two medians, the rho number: 4657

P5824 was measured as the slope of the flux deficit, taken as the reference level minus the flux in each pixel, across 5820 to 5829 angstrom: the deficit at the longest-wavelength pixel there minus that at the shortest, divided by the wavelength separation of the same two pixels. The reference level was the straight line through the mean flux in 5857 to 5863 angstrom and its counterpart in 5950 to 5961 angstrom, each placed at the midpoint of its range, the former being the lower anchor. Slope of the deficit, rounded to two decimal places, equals 0.25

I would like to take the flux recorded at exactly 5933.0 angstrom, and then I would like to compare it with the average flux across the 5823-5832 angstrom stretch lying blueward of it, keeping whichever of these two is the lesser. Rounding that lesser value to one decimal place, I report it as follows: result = 72.0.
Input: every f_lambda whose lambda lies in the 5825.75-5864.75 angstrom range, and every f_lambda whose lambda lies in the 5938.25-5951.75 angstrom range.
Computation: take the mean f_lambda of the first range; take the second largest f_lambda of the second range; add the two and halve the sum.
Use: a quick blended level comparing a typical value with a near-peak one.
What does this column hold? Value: 73.5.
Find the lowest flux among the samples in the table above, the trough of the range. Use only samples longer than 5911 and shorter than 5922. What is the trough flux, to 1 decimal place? 65.6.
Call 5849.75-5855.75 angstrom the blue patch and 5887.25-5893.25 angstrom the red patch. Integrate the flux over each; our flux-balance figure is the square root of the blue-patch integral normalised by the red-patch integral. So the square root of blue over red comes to 1.0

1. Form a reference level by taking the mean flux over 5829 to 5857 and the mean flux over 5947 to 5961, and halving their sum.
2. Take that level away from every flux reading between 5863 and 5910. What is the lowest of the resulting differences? -15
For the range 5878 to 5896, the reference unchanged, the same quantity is -15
